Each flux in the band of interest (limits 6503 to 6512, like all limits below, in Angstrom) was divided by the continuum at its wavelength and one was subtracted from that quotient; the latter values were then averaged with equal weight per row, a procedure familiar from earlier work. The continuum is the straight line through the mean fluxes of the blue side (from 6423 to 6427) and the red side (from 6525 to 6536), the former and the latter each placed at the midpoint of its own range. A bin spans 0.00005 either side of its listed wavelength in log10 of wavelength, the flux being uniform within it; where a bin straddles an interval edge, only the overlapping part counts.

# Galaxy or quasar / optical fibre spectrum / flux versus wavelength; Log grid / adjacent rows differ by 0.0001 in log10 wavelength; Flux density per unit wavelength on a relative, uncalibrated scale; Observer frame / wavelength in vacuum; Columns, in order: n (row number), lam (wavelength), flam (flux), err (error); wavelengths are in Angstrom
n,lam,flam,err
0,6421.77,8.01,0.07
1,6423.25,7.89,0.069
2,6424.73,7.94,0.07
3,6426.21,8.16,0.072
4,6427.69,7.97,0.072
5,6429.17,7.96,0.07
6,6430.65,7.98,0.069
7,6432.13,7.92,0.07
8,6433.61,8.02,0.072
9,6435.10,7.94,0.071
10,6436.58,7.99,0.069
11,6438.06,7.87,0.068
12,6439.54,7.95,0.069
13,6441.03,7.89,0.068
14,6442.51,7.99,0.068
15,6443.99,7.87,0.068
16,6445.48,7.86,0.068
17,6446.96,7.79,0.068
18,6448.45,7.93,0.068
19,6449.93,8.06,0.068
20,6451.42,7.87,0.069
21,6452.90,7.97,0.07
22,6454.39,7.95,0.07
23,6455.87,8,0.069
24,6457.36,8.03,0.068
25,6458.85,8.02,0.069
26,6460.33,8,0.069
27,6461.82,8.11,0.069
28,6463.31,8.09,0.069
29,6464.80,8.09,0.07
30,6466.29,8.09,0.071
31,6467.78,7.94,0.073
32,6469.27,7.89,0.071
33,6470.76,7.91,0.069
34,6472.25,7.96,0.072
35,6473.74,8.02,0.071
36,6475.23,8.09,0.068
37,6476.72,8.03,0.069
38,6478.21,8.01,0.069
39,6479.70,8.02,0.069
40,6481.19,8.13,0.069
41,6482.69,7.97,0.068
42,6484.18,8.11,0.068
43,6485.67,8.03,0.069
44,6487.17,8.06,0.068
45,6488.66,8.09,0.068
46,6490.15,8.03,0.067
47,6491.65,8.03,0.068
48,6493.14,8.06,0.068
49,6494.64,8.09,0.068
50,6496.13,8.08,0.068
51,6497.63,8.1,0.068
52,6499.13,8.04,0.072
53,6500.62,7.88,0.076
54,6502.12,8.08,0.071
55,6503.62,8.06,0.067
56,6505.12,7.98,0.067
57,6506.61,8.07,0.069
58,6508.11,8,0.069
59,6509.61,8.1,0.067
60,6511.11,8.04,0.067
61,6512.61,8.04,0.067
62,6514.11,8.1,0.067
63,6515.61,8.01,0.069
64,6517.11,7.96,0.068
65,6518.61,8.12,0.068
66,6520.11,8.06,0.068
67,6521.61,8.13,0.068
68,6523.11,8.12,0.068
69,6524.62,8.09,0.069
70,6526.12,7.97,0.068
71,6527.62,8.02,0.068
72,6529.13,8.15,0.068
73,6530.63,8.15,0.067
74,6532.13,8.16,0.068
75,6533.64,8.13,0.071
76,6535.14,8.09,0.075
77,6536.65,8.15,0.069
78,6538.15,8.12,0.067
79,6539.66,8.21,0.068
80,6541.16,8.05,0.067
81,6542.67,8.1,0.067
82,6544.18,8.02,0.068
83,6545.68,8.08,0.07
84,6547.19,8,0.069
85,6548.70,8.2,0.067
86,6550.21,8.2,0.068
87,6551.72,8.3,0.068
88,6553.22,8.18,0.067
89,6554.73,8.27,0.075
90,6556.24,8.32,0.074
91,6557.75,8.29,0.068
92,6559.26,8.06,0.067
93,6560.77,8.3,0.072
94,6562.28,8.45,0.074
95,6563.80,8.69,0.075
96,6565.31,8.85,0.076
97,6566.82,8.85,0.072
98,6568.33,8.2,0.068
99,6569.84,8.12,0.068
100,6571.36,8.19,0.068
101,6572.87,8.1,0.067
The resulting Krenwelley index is -0.004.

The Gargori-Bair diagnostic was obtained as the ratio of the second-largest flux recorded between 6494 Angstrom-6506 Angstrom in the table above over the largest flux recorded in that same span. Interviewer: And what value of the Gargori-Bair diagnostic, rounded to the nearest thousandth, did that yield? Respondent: 0.999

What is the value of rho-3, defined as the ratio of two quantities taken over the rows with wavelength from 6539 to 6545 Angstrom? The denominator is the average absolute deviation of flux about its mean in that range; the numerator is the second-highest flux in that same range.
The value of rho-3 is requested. 135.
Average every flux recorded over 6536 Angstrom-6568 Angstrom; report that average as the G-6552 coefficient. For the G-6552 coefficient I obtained 8.27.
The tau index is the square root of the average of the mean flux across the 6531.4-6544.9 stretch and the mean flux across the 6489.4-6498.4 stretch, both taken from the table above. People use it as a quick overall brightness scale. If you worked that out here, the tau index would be 2.84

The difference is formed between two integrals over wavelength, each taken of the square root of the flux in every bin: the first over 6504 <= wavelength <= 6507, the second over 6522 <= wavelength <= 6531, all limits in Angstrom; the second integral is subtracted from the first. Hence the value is -17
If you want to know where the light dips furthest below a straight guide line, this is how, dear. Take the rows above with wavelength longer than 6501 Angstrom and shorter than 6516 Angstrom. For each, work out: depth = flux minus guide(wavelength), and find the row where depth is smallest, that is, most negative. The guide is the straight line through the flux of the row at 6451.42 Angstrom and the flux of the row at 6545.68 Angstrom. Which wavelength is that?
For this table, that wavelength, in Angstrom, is 6505.12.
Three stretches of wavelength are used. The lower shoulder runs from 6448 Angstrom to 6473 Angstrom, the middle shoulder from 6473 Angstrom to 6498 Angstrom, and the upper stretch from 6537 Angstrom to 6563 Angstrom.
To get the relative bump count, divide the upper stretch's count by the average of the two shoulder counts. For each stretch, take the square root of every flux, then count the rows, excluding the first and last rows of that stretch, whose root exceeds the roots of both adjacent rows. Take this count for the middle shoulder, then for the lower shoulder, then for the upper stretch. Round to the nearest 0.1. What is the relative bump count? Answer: 1.1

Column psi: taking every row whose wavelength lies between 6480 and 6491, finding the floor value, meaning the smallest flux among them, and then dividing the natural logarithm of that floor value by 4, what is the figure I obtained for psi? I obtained 0.5189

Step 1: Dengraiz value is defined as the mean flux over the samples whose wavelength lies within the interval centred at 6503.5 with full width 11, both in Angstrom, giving 8.02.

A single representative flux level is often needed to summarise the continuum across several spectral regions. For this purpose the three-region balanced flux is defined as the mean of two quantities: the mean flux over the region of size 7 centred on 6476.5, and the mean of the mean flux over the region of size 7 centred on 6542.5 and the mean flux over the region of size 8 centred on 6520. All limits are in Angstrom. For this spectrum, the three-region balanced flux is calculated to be 8.06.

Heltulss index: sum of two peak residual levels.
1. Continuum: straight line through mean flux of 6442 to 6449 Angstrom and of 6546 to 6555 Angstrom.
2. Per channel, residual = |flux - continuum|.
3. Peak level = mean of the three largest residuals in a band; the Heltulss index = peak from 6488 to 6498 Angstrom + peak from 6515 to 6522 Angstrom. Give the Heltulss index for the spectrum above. 0.15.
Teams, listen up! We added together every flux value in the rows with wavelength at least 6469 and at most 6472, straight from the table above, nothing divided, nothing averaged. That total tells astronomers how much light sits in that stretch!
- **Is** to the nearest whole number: 16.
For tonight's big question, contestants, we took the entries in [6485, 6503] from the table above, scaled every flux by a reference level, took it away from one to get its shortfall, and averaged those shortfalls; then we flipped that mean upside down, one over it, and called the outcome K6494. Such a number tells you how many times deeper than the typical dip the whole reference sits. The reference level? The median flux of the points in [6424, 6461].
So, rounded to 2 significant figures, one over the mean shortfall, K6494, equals -91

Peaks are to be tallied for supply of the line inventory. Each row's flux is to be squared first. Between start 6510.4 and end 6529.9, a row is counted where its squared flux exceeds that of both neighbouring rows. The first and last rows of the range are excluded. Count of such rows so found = 3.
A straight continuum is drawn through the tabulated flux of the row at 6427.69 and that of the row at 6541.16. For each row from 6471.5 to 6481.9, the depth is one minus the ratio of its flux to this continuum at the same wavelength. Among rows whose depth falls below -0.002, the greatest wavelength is 6481.19 Angstrom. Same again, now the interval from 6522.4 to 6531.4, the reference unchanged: 6530.63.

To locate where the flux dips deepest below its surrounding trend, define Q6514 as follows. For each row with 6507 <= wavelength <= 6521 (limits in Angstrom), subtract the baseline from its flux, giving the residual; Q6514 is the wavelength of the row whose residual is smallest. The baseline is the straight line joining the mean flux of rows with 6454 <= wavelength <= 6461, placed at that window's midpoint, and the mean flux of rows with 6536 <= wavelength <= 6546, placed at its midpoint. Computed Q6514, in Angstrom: 6517.11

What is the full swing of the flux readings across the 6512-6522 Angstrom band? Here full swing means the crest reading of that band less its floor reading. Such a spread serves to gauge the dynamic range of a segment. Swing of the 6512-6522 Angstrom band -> 0.17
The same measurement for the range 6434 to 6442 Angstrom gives 0.12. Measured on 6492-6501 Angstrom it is 0.22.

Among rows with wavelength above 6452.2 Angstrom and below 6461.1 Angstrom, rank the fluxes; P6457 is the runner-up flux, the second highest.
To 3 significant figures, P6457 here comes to 8.02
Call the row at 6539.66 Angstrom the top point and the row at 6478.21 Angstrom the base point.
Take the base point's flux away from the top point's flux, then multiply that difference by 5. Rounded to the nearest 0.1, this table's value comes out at 1.0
